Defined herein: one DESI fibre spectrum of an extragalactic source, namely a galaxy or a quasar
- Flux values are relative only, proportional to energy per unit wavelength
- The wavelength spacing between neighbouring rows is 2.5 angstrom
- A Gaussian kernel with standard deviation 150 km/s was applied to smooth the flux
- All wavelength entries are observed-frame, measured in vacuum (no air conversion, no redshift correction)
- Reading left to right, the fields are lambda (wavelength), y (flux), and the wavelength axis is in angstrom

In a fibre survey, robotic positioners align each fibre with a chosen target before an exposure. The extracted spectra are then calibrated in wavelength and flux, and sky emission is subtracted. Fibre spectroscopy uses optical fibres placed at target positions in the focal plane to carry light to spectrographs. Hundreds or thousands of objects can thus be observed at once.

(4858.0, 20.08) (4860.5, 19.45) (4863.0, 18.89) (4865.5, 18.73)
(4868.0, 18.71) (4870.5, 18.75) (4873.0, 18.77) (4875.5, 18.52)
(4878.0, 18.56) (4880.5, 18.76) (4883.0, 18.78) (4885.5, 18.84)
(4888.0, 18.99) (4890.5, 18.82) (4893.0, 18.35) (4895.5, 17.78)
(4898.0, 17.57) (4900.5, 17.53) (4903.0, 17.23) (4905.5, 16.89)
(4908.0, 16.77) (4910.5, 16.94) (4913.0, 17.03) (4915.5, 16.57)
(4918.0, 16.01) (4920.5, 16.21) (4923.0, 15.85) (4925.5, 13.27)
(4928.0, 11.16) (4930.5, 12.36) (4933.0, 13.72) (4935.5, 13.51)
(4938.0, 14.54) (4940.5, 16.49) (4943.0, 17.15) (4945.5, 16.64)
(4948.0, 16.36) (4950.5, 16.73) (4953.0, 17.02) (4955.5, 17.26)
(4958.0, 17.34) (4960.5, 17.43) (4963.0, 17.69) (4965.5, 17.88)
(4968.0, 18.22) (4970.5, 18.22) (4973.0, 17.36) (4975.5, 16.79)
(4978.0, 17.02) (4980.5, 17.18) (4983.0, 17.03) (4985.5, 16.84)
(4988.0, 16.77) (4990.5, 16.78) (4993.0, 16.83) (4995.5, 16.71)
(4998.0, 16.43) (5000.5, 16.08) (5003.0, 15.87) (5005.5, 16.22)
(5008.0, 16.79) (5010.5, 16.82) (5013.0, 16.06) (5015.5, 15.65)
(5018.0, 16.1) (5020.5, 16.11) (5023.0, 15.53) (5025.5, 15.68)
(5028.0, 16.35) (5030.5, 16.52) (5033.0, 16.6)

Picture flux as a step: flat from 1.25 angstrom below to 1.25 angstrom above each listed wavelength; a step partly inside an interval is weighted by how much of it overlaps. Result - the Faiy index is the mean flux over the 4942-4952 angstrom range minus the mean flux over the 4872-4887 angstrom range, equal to -2.0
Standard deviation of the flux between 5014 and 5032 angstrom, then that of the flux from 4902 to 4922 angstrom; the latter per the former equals 1.1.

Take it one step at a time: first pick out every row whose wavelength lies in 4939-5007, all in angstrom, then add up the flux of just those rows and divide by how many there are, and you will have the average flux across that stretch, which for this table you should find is 17.0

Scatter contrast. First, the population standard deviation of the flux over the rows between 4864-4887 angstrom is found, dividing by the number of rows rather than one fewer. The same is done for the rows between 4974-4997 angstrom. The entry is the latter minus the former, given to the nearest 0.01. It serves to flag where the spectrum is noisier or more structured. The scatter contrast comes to 0.05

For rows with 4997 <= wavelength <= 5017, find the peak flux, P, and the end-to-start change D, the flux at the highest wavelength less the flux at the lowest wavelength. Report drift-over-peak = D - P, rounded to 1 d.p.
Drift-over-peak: -17.6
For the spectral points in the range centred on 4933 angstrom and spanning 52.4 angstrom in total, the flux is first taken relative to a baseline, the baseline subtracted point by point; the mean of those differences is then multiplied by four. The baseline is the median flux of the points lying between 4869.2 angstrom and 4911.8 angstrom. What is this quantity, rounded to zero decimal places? -11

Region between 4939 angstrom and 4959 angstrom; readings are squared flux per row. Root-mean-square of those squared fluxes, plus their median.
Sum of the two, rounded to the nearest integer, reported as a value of 570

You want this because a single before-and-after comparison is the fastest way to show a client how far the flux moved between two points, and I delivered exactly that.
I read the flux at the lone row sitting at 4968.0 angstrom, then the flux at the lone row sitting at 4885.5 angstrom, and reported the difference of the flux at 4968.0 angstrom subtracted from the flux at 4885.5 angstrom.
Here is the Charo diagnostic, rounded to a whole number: 1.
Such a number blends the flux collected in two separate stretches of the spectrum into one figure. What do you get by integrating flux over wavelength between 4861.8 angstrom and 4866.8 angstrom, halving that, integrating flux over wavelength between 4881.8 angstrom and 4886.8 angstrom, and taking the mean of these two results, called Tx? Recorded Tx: 71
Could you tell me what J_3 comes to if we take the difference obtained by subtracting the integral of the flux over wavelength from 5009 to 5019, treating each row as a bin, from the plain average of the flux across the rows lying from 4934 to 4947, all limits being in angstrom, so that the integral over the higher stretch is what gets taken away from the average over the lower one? -146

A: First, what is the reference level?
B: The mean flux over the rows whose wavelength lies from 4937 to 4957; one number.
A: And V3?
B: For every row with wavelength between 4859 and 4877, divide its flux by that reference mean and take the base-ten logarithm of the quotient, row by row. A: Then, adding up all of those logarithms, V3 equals 0.4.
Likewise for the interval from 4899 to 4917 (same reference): 0.1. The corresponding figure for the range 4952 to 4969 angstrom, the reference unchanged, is 0.2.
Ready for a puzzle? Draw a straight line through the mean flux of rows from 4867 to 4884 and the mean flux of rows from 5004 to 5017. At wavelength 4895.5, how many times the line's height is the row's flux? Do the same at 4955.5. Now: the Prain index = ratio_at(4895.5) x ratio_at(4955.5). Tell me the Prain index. 0.97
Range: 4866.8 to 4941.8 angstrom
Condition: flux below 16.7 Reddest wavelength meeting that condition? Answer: 4940.5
